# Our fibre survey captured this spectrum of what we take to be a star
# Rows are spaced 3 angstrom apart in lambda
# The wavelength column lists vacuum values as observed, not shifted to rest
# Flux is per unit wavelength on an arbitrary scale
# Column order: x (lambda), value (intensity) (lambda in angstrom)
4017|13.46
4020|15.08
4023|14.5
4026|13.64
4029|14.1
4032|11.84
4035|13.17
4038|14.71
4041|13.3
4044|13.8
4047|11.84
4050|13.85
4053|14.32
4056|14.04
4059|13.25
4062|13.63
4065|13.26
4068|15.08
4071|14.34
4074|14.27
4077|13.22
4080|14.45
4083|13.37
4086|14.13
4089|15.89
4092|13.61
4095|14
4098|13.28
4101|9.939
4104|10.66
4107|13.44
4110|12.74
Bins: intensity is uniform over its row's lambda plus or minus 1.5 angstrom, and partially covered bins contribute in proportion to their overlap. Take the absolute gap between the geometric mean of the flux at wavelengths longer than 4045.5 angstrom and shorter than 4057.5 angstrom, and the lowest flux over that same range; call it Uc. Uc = 1.6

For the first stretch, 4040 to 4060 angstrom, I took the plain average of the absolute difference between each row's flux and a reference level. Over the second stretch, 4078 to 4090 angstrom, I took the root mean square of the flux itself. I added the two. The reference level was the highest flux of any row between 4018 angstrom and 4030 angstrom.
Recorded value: 16.1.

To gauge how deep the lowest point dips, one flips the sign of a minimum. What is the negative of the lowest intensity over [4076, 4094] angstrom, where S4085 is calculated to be -13.2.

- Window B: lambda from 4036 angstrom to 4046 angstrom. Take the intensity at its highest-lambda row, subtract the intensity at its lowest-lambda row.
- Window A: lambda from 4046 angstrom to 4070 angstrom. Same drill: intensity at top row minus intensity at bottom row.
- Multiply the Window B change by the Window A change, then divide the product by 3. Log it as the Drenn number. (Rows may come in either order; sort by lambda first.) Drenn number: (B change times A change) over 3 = -0.98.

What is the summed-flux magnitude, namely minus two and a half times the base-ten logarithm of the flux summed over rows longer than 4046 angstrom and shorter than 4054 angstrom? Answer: -4.0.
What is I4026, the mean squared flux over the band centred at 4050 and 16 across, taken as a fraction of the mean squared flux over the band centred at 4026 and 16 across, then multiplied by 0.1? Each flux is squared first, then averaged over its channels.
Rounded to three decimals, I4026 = 0.096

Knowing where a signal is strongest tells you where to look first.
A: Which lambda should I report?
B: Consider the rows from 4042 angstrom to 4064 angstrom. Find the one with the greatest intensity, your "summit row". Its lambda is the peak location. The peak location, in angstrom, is 4053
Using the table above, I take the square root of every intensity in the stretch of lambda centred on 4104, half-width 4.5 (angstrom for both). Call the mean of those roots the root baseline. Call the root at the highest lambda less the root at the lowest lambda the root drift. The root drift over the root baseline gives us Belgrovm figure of 0.15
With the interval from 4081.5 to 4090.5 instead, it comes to 0.09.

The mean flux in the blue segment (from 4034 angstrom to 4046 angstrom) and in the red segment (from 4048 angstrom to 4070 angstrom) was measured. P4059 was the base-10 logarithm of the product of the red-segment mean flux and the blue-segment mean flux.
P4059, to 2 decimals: 2.28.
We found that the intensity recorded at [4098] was 13.28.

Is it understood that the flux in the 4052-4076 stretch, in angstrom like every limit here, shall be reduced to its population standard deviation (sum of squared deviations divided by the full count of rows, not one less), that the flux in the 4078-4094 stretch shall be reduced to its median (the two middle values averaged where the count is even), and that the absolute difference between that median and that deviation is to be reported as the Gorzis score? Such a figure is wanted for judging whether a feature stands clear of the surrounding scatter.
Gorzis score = 13.5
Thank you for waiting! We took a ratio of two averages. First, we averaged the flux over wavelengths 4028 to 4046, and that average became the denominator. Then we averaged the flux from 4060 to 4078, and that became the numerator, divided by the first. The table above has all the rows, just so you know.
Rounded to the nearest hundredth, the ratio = 1.04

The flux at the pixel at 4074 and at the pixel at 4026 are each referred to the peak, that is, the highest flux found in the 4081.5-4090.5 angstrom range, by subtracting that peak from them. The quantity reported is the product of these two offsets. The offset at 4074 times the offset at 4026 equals 3.6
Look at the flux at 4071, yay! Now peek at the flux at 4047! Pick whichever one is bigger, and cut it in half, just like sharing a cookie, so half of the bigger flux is 7.2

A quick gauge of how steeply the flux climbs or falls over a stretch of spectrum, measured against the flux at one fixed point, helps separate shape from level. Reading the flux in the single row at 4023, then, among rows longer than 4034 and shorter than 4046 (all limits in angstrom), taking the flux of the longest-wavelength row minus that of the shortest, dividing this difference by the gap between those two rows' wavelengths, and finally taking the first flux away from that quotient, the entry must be -14.4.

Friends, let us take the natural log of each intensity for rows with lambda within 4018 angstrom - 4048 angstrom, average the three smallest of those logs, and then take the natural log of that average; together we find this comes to 0.919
